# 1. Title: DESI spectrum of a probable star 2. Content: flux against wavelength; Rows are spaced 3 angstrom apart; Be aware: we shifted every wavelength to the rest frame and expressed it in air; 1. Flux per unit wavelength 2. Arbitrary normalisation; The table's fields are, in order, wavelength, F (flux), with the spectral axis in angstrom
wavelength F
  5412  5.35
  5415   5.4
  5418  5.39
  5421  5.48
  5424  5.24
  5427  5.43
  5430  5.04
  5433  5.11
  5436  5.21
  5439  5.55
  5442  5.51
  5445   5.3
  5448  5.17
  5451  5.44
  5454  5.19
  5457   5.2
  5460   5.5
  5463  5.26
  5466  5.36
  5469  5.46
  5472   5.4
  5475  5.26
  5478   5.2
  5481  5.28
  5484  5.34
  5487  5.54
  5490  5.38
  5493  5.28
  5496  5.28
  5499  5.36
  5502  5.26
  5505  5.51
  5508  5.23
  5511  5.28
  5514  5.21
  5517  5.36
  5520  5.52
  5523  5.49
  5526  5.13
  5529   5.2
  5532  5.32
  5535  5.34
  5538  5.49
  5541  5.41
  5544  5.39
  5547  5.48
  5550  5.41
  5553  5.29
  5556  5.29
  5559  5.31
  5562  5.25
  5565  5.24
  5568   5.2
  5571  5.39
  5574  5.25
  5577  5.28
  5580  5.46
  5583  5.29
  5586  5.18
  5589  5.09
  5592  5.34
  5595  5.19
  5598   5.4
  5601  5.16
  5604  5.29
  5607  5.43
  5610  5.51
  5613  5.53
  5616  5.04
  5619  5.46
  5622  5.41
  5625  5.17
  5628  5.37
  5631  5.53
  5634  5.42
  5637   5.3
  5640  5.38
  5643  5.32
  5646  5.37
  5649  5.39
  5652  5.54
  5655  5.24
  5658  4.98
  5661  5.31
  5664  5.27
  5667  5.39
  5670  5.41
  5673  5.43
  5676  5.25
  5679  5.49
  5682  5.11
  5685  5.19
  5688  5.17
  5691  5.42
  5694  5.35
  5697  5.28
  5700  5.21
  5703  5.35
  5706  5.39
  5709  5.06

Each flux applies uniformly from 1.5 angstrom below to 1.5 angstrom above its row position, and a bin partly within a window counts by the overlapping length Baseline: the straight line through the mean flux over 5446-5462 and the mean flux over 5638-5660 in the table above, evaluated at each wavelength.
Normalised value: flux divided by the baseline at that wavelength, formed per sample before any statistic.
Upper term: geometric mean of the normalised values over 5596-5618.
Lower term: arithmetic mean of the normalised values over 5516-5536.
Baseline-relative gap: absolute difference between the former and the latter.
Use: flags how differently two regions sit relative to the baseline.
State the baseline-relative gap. 0.002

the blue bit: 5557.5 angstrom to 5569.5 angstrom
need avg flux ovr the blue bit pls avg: 5.25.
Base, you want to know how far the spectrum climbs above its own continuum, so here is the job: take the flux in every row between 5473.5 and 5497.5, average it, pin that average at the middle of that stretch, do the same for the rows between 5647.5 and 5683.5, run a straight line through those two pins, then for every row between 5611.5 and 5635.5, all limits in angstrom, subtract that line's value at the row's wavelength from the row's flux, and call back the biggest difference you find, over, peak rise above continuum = 0.212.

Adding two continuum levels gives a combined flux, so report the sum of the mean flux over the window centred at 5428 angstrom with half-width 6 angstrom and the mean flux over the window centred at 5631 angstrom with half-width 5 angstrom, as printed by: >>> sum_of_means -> 10.64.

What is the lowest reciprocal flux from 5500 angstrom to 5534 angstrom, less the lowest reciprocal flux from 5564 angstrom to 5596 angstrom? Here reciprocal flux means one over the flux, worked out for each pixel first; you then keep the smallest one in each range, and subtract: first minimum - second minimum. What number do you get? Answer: -0.0020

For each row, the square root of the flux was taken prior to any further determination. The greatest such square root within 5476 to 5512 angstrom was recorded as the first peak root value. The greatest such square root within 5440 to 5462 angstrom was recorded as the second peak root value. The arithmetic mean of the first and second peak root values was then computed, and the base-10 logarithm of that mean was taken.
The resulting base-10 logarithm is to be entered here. 0.371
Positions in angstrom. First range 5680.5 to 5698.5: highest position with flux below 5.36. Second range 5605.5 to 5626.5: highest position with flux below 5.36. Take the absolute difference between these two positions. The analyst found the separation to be 72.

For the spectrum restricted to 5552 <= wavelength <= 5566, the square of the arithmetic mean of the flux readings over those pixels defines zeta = 27.8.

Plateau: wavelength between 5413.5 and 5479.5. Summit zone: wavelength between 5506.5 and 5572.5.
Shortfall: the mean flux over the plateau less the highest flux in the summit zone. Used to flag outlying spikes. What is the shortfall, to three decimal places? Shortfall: -0.197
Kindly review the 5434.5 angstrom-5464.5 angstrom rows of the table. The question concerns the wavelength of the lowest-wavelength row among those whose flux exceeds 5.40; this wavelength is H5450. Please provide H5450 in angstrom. 5439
